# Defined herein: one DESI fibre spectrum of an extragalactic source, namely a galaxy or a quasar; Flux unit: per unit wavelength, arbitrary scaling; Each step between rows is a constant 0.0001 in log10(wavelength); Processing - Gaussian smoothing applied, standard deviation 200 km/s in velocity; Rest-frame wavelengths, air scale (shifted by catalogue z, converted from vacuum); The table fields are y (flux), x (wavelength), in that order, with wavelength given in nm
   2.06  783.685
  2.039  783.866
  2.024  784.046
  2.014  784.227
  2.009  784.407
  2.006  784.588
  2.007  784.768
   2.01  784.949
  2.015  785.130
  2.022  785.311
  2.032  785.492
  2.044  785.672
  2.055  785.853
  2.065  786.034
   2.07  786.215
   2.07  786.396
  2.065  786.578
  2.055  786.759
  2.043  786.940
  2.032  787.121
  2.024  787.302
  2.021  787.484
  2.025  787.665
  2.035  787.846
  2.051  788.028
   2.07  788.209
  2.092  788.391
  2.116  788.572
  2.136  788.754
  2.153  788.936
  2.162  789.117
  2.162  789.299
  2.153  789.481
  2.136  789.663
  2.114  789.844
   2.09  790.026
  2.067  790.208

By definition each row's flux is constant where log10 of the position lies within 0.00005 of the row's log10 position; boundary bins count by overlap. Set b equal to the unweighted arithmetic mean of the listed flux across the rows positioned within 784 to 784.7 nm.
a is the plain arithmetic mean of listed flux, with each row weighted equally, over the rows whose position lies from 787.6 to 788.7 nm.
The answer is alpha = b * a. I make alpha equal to 4.16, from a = 2.06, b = 2.01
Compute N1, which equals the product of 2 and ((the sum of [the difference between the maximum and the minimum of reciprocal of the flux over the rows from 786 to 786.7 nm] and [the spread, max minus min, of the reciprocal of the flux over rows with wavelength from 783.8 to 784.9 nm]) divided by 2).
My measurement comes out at 0.009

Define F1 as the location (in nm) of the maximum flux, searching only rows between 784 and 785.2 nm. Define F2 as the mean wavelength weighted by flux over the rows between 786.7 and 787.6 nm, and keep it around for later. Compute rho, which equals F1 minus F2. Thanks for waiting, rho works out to -3.07 nm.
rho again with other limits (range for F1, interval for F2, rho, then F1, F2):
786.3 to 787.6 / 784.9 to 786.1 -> 0.90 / 786.396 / 785.49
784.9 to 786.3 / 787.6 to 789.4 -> -2.28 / 786.215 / 788.49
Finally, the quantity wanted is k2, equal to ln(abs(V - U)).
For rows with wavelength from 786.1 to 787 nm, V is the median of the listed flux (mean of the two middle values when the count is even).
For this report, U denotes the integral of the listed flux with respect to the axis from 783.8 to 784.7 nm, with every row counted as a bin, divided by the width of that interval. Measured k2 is -3.1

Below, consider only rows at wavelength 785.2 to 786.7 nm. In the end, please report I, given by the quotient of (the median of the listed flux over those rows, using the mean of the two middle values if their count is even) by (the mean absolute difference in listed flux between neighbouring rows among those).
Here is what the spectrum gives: 272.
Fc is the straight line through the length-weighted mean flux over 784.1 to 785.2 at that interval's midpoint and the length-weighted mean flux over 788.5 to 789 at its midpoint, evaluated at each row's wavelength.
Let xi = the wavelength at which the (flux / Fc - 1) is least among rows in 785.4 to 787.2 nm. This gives 787.121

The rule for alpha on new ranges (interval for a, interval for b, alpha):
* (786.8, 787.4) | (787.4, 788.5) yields 4.17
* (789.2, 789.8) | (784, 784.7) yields 4.33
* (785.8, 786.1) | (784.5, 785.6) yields 4.15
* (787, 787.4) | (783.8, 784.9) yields 4.09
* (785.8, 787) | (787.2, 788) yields 4.17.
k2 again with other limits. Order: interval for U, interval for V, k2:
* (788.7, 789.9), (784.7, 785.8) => -2.1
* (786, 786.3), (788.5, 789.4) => -2.5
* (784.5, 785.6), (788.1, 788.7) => -2.6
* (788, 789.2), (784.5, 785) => -2.2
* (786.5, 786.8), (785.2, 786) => -3.7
